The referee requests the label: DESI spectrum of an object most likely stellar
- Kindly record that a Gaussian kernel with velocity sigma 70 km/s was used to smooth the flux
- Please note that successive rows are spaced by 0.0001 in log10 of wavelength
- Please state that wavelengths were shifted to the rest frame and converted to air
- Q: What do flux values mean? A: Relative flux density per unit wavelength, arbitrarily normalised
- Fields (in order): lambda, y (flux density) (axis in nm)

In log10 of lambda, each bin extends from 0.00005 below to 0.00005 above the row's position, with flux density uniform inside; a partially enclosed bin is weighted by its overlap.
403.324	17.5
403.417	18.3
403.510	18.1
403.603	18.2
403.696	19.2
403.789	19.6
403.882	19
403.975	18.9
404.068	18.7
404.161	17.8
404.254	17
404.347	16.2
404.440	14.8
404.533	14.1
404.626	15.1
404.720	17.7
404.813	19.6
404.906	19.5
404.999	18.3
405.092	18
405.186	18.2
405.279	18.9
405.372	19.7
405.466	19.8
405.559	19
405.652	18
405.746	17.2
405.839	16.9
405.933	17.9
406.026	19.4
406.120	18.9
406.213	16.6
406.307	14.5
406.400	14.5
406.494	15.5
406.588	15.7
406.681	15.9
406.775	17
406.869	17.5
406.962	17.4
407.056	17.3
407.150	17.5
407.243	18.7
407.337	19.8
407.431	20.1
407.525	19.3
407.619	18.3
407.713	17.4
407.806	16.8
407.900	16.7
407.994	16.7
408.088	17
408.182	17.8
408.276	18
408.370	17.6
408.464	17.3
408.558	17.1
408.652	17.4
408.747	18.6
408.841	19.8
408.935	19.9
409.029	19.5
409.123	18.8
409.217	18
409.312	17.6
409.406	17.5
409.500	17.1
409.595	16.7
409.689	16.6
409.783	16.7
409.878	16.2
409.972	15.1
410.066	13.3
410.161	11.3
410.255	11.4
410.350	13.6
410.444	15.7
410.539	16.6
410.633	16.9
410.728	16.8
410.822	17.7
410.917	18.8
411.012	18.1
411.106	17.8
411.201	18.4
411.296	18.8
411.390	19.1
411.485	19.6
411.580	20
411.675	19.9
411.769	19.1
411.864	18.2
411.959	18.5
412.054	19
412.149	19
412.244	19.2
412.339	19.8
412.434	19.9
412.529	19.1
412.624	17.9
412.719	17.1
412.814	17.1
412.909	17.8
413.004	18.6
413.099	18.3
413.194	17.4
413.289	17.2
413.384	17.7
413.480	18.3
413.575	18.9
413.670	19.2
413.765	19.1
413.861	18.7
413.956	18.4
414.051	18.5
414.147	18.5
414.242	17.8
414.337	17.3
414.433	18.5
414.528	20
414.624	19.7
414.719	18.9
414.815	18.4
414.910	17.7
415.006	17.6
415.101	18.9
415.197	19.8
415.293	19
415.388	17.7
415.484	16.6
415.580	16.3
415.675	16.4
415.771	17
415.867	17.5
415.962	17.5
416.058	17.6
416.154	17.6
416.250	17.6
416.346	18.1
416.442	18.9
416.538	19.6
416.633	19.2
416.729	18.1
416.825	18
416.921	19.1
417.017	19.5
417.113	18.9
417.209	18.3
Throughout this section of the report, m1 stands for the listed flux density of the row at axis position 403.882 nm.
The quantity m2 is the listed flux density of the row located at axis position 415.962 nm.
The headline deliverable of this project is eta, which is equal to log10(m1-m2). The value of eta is 0.18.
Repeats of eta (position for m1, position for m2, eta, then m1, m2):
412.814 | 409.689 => -0.30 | 17.1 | 16.6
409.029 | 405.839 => 0.41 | 19.5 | 16.9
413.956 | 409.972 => 0.52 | 18.4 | 15.1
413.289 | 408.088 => -0.70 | 17.2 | 17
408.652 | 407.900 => -0.15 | 17.4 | 16.7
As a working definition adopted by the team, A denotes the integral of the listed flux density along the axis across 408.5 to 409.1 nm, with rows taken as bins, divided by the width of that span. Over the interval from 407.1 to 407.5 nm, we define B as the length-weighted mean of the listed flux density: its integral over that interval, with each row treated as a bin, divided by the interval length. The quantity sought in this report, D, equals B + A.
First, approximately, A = 19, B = 19.0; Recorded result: 37.7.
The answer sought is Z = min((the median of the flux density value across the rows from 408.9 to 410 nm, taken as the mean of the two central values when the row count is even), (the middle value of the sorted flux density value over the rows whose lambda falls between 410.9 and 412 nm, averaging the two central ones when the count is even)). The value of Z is 17.3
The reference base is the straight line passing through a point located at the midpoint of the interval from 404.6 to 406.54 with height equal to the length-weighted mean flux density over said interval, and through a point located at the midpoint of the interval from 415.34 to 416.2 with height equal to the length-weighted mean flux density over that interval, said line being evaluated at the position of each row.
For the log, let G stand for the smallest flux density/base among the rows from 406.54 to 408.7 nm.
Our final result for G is 0.89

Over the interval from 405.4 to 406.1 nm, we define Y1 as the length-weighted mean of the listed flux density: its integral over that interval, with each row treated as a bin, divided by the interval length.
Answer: 18.4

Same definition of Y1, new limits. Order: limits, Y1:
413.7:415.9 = 18.2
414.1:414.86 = 18.6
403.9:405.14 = 17.4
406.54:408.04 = 17.6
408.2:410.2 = 17.2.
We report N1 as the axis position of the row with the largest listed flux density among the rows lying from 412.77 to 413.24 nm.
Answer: 413.004 nm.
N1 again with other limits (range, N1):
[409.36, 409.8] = 409.406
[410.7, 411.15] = 410.917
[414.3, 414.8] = 414.528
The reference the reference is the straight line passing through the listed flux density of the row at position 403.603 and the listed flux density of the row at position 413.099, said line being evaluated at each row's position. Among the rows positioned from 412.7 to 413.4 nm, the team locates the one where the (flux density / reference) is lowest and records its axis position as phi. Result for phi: 412.814 nm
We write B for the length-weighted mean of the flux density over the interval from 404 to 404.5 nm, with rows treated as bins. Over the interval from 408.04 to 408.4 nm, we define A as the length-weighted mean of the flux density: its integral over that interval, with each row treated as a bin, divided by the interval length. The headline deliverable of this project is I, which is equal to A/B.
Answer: 1.04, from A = 17.6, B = 16.9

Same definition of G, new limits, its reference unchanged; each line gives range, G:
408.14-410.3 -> 0.65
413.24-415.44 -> 0.99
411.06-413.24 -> 0.99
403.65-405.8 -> 0.79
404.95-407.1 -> 0.82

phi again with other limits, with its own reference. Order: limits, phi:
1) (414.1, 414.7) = 414.337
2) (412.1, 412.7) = 412.624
